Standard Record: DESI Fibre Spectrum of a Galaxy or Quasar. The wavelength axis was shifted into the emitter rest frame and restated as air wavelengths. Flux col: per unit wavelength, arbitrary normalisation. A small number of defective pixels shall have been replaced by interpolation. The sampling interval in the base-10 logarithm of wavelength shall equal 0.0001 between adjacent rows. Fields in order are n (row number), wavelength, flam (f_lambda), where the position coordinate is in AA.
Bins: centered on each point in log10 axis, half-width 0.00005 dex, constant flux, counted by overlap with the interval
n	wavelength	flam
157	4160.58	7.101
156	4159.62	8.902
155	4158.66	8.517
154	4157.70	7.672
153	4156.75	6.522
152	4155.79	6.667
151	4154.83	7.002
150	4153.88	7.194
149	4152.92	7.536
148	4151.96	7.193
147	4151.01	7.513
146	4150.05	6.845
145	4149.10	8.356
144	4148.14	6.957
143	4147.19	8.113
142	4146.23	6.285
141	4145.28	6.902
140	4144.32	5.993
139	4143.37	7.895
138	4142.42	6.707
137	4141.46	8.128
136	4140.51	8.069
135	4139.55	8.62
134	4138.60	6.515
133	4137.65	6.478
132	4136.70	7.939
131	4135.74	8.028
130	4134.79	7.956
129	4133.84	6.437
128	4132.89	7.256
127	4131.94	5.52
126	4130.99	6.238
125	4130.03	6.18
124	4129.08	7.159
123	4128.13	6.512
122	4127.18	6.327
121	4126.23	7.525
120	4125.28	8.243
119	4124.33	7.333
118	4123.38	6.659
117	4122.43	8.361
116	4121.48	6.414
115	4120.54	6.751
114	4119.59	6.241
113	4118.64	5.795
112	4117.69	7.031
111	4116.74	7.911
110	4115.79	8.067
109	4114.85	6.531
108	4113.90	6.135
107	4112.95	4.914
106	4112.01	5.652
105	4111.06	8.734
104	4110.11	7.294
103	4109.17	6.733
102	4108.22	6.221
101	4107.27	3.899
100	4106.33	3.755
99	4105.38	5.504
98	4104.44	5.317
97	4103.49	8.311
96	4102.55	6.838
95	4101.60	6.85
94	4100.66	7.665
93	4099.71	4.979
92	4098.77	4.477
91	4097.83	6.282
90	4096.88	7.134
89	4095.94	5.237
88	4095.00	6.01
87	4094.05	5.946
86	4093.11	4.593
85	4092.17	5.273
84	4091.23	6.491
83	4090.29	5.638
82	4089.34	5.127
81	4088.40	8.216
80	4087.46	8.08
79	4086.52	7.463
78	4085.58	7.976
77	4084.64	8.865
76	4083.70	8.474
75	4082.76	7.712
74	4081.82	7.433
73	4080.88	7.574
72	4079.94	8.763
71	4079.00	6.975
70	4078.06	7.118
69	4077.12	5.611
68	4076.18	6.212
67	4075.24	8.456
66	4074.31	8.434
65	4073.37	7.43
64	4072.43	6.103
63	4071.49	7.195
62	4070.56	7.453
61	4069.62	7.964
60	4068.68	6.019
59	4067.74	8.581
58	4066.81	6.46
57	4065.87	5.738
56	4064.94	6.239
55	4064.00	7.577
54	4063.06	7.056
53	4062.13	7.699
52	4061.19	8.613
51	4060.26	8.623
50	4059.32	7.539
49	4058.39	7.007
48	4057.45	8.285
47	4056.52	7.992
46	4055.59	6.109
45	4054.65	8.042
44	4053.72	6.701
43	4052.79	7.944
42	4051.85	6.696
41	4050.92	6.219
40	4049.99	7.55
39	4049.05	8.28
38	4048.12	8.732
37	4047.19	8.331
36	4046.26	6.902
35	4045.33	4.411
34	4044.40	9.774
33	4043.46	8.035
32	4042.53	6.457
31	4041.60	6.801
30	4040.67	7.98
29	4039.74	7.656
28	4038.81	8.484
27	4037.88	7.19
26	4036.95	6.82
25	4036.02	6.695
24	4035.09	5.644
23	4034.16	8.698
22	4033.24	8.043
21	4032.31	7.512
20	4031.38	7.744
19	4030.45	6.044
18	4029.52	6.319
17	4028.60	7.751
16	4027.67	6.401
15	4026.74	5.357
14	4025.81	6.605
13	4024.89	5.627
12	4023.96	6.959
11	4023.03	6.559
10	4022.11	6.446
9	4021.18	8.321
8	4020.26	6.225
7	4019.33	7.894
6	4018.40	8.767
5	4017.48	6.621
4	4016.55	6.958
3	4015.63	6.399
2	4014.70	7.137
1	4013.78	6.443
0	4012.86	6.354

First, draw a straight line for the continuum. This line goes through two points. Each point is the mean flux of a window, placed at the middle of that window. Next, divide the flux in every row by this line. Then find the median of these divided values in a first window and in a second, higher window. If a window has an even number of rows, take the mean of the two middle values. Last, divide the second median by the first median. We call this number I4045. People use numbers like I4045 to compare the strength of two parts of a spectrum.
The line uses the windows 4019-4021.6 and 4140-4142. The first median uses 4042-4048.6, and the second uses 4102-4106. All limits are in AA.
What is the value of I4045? 0.74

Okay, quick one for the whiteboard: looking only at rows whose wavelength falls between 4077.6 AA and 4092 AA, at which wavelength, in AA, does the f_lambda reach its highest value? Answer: 4084.64 AA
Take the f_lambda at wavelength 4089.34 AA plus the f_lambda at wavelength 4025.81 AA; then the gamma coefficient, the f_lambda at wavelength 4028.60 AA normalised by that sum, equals 0.66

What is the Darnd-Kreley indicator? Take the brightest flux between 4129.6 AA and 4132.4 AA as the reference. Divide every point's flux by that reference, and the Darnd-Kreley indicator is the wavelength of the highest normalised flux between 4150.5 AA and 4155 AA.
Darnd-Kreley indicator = 4152.92 AA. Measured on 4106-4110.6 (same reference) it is 4110.11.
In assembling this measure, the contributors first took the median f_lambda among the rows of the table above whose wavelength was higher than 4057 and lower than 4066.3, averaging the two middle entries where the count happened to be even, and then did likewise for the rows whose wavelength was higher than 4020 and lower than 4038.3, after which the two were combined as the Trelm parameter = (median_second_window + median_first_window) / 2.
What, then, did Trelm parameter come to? 7.10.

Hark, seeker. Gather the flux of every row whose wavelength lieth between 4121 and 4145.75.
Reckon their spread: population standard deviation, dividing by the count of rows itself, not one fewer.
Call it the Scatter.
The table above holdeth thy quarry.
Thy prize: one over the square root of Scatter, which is 1.09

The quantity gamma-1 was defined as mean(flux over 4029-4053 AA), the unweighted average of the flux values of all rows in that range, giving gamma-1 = 7.34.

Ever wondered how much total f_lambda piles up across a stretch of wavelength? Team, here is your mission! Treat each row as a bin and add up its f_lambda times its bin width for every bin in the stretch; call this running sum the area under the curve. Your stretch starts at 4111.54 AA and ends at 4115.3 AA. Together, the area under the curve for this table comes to 22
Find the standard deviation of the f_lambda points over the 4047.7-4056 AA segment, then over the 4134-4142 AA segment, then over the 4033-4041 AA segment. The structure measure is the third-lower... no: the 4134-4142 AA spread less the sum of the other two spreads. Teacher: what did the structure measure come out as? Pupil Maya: -1.1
